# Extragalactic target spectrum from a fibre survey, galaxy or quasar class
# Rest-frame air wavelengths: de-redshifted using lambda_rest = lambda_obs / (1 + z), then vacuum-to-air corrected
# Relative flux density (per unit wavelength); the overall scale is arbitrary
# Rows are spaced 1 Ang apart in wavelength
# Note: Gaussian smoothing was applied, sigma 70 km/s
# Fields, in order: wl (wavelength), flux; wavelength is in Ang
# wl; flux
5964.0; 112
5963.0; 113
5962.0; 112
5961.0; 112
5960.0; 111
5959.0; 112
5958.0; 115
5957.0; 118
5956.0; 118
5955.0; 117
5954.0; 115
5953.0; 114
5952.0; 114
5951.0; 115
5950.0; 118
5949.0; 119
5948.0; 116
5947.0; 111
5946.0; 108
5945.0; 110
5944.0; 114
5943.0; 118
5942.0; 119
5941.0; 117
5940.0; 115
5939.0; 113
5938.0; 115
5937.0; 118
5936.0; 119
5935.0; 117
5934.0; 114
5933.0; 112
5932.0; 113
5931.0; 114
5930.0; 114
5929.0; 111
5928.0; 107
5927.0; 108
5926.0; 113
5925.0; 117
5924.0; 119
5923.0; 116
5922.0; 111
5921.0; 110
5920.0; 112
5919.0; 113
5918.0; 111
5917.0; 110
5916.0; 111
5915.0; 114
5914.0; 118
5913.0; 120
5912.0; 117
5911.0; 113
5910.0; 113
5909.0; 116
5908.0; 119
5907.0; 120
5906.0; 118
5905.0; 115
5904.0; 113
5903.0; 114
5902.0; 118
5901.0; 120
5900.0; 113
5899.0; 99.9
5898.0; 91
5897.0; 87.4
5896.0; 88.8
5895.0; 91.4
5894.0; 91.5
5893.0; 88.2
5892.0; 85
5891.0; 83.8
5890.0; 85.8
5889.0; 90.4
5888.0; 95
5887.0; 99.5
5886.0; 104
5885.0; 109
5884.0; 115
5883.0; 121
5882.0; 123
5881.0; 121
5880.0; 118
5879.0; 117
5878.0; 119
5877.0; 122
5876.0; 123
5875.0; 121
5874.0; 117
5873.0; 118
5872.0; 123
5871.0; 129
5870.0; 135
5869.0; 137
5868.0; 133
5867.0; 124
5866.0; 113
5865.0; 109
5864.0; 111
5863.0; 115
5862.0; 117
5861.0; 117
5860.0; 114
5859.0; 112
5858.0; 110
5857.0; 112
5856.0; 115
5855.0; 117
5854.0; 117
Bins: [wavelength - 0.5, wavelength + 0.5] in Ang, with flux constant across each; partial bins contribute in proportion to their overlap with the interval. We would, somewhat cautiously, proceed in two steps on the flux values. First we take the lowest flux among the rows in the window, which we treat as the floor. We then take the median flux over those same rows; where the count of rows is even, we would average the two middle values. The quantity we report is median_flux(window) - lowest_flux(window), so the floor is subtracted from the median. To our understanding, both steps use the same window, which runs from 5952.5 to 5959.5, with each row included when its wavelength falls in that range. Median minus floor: 3.0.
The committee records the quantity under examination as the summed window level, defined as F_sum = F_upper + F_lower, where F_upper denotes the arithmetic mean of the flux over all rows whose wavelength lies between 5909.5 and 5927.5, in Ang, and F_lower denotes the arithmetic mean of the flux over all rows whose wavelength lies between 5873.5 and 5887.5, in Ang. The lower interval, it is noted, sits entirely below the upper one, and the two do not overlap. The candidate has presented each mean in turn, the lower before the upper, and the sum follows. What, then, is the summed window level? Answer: 230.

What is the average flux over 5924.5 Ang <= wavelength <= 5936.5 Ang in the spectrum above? 113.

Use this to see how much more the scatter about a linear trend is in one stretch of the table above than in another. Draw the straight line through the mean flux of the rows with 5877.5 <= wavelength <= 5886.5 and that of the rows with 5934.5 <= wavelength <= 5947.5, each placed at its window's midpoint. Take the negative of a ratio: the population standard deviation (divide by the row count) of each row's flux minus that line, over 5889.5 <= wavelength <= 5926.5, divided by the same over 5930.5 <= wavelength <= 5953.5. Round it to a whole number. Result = -4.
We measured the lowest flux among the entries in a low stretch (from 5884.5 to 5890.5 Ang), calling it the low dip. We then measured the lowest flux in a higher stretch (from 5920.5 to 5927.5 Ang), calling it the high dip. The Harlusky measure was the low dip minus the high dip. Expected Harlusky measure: -22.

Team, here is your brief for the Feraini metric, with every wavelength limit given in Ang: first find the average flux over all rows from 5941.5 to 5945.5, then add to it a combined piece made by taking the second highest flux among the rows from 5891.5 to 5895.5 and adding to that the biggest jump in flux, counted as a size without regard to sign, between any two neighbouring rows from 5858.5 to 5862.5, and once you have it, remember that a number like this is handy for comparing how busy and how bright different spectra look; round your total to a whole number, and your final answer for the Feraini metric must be 210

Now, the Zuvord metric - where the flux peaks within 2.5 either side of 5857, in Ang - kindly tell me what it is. 5855.0 Ang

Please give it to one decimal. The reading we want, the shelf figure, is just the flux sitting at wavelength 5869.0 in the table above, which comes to 137.0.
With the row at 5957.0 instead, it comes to 118.0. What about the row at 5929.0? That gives 111.0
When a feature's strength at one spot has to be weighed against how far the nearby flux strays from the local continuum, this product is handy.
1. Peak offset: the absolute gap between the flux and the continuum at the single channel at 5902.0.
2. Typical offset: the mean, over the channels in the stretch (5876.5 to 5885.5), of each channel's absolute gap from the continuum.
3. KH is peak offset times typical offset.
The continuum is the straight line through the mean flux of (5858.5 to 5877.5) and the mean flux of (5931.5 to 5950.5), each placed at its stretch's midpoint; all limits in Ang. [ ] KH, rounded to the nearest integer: 0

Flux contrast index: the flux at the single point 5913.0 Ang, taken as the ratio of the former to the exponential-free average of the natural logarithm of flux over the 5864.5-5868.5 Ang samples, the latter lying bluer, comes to 25.1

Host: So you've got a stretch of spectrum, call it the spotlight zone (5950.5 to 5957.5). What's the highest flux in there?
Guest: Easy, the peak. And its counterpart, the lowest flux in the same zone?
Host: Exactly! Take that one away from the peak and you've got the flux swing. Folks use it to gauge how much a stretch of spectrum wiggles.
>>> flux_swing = 4.0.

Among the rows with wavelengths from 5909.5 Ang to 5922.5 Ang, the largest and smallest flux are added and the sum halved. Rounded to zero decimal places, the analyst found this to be 115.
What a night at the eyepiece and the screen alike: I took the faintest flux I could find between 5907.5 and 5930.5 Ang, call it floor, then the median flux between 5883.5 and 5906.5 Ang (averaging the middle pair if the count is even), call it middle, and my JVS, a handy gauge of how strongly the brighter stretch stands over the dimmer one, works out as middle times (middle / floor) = 93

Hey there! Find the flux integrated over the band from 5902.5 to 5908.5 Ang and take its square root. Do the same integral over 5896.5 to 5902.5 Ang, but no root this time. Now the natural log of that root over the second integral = -3.17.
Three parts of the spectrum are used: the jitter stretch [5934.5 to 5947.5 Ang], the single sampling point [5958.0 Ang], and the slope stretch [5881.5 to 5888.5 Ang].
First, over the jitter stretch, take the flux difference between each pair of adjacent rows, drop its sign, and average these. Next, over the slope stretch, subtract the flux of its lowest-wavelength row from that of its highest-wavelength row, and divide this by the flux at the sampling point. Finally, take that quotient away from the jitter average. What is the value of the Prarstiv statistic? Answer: 2.58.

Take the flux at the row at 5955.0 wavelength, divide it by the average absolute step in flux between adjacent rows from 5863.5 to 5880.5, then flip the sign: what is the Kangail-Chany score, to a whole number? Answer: -30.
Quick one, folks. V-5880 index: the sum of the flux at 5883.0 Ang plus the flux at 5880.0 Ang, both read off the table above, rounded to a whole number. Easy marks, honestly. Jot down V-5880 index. 239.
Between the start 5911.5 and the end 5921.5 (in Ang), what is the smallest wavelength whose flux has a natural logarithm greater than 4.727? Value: 5912.0 Ang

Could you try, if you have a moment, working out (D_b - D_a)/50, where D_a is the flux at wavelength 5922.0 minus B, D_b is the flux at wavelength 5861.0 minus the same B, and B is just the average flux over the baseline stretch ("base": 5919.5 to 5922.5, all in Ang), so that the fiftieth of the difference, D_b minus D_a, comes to 0.12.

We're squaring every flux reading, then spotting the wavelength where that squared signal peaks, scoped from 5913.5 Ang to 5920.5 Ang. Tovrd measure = 5914.0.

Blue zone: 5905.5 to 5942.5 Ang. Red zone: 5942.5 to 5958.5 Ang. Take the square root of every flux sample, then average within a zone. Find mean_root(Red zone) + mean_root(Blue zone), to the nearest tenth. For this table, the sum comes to 21.4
